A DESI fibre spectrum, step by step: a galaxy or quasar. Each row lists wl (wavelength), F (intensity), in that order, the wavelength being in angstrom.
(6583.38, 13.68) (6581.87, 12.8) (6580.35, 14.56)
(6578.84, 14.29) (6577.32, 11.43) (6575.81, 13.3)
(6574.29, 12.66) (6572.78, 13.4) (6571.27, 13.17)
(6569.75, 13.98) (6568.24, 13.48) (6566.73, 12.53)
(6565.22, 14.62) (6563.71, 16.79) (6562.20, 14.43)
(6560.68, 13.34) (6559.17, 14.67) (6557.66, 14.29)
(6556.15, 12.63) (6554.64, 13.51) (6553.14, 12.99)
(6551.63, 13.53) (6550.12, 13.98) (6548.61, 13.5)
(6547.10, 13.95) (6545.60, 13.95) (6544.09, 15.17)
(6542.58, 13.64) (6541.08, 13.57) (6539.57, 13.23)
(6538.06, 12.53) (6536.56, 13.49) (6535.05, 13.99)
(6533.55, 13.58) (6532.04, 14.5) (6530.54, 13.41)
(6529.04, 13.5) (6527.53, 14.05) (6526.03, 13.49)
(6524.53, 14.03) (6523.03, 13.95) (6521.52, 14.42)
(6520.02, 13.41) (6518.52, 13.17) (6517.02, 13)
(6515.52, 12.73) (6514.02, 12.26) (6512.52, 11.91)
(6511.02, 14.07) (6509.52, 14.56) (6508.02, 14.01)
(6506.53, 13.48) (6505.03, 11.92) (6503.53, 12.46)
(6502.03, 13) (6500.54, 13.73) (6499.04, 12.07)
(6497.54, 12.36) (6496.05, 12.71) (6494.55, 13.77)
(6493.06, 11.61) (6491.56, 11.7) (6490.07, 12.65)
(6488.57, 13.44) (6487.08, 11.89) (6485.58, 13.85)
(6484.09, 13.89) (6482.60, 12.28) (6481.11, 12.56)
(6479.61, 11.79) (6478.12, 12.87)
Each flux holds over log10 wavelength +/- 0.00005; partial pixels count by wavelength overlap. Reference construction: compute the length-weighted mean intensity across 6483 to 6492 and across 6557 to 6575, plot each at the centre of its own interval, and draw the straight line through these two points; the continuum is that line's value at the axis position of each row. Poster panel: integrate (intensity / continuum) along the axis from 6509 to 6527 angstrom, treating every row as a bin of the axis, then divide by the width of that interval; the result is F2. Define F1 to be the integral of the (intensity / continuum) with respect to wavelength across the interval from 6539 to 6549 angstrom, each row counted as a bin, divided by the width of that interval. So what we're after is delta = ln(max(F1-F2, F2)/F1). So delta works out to -0.01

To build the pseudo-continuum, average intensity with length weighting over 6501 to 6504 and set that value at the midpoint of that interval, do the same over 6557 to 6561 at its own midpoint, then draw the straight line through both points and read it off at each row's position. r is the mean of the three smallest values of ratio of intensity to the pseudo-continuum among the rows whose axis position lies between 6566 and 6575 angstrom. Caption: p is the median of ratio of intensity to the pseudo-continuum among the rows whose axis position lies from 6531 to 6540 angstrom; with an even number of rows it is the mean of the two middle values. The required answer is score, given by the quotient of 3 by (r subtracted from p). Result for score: 28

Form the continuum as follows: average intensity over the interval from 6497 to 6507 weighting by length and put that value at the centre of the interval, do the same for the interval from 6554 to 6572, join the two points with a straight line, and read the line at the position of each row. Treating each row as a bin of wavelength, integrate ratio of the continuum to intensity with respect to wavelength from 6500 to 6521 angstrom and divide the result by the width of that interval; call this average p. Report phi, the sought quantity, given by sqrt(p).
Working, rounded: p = 0.984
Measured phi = 0.99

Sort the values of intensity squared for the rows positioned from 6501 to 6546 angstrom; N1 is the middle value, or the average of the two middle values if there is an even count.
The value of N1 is 182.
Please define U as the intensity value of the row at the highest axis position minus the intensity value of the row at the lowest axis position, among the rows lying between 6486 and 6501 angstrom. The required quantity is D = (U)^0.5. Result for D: 1.4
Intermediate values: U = 1.8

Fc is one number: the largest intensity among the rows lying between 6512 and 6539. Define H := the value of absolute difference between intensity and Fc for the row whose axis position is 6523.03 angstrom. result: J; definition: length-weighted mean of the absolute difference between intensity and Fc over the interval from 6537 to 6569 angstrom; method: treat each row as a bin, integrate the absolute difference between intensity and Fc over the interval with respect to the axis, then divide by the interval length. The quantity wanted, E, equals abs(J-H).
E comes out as 0.4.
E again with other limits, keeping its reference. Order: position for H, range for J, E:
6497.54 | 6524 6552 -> 1.3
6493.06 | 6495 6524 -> 1.5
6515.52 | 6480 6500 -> 0.1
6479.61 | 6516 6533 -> 1.9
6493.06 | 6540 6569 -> 2.0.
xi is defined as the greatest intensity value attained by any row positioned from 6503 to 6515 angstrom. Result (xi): 14.56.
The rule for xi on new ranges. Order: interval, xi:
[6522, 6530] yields 14.05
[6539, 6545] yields 15.17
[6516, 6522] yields 14.42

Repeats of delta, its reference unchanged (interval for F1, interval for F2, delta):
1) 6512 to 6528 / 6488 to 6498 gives -0.03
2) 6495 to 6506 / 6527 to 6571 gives 0.04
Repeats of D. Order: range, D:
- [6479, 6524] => 1.5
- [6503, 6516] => 0.5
